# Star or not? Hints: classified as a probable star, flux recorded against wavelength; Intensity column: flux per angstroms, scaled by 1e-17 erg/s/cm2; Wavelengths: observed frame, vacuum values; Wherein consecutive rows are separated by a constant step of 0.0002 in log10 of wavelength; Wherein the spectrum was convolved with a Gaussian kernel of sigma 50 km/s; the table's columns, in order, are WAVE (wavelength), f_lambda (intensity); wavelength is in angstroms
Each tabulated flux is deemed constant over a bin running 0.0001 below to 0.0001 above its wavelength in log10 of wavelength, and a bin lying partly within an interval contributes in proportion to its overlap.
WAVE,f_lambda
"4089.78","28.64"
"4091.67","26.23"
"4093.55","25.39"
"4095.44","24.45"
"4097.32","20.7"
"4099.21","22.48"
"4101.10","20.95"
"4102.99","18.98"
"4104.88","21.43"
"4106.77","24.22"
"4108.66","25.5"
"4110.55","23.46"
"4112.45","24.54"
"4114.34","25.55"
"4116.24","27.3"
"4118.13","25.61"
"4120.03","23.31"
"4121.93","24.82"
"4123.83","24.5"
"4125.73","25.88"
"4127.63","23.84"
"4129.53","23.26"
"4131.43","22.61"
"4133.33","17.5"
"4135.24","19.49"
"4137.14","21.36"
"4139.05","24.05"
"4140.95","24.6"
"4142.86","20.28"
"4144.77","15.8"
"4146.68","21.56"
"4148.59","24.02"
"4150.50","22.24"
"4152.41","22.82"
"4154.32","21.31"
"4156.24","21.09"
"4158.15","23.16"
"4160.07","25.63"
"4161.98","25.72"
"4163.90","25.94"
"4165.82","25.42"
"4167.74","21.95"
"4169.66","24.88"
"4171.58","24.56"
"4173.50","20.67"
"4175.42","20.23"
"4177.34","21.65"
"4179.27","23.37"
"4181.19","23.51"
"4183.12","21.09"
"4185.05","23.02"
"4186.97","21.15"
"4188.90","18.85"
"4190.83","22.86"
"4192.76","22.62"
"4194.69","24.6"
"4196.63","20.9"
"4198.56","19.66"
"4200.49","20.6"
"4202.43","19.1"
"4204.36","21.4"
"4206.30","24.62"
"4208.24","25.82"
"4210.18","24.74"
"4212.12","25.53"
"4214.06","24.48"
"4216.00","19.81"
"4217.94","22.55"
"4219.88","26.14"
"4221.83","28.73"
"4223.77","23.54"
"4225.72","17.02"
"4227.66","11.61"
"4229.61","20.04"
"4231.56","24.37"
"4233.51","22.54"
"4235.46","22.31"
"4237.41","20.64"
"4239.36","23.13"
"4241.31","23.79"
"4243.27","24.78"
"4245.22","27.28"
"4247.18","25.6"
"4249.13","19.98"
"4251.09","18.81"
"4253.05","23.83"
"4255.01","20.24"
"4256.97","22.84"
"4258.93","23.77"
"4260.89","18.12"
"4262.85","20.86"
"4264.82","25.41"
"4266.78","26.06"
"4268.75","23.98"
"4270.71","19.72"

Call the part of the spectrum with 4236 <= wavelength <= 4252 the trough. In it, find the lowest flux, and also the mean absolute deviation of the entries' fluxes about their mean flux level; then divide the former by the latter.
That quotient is 7.9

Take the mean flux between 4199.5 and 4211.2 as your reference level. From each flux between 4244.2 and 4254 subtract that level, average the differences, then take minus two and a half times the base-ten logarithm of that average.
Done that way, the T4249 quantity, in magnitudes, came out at 1.0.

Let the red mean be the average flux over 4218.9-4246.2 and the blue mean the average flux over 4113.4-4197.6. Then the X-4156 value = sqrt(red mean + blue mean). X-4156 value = 6.74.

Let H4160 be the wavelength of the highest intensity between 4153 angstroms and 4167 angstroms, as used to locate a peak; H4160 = 4163.90 angstroms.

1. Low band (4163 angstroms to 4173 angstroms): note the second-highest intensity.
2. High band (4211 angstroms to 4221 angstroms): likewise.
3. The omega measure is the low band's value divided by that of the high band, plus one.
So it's 2.00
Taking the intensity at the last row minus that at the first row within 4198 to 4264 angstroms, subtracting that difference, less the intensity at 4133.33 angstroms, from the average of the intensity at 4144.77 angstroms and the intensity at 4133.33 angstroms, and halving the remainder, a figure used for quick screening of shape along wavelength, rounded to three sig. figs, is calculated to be 16.5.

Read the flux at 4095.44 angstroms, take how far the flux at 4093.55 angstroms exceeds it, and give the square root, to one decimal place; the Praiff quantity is 1.0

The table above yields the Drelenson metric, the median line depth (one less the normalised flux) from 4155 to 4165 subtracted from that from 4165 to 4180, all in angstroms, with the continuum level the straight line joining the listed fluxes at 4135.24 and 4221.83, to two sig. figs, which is 0.19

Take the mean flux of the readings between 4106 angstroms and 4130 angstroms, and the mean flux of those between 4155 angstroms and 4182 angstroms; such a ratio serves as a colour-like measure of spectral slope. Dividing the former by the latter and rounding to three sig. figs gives 1.06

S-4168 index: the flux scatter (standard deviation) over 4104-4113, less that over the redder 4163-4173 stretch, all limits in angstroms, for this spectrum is 0.0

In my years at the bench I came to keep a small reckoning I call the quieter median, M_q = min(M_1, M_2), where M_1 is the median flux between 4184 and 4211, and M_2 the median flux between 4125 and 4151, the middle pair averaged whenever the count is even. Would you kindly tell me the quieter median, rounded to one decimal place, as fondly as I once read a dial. 22.0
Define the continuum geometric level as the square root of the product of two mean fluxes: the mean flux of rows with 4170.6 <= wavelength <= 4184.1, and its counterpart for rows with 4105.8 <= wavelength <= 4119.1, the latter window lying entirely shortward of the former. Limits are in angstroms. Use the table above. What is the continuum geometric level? 23.6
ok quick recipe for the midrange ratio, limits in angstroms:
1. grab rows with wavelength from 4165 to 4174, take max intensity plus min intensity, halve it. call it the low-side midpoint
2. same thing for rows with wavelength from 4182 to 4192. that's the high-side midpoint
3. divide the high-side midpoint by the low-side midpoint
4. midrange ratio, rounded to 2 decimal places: 0.91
